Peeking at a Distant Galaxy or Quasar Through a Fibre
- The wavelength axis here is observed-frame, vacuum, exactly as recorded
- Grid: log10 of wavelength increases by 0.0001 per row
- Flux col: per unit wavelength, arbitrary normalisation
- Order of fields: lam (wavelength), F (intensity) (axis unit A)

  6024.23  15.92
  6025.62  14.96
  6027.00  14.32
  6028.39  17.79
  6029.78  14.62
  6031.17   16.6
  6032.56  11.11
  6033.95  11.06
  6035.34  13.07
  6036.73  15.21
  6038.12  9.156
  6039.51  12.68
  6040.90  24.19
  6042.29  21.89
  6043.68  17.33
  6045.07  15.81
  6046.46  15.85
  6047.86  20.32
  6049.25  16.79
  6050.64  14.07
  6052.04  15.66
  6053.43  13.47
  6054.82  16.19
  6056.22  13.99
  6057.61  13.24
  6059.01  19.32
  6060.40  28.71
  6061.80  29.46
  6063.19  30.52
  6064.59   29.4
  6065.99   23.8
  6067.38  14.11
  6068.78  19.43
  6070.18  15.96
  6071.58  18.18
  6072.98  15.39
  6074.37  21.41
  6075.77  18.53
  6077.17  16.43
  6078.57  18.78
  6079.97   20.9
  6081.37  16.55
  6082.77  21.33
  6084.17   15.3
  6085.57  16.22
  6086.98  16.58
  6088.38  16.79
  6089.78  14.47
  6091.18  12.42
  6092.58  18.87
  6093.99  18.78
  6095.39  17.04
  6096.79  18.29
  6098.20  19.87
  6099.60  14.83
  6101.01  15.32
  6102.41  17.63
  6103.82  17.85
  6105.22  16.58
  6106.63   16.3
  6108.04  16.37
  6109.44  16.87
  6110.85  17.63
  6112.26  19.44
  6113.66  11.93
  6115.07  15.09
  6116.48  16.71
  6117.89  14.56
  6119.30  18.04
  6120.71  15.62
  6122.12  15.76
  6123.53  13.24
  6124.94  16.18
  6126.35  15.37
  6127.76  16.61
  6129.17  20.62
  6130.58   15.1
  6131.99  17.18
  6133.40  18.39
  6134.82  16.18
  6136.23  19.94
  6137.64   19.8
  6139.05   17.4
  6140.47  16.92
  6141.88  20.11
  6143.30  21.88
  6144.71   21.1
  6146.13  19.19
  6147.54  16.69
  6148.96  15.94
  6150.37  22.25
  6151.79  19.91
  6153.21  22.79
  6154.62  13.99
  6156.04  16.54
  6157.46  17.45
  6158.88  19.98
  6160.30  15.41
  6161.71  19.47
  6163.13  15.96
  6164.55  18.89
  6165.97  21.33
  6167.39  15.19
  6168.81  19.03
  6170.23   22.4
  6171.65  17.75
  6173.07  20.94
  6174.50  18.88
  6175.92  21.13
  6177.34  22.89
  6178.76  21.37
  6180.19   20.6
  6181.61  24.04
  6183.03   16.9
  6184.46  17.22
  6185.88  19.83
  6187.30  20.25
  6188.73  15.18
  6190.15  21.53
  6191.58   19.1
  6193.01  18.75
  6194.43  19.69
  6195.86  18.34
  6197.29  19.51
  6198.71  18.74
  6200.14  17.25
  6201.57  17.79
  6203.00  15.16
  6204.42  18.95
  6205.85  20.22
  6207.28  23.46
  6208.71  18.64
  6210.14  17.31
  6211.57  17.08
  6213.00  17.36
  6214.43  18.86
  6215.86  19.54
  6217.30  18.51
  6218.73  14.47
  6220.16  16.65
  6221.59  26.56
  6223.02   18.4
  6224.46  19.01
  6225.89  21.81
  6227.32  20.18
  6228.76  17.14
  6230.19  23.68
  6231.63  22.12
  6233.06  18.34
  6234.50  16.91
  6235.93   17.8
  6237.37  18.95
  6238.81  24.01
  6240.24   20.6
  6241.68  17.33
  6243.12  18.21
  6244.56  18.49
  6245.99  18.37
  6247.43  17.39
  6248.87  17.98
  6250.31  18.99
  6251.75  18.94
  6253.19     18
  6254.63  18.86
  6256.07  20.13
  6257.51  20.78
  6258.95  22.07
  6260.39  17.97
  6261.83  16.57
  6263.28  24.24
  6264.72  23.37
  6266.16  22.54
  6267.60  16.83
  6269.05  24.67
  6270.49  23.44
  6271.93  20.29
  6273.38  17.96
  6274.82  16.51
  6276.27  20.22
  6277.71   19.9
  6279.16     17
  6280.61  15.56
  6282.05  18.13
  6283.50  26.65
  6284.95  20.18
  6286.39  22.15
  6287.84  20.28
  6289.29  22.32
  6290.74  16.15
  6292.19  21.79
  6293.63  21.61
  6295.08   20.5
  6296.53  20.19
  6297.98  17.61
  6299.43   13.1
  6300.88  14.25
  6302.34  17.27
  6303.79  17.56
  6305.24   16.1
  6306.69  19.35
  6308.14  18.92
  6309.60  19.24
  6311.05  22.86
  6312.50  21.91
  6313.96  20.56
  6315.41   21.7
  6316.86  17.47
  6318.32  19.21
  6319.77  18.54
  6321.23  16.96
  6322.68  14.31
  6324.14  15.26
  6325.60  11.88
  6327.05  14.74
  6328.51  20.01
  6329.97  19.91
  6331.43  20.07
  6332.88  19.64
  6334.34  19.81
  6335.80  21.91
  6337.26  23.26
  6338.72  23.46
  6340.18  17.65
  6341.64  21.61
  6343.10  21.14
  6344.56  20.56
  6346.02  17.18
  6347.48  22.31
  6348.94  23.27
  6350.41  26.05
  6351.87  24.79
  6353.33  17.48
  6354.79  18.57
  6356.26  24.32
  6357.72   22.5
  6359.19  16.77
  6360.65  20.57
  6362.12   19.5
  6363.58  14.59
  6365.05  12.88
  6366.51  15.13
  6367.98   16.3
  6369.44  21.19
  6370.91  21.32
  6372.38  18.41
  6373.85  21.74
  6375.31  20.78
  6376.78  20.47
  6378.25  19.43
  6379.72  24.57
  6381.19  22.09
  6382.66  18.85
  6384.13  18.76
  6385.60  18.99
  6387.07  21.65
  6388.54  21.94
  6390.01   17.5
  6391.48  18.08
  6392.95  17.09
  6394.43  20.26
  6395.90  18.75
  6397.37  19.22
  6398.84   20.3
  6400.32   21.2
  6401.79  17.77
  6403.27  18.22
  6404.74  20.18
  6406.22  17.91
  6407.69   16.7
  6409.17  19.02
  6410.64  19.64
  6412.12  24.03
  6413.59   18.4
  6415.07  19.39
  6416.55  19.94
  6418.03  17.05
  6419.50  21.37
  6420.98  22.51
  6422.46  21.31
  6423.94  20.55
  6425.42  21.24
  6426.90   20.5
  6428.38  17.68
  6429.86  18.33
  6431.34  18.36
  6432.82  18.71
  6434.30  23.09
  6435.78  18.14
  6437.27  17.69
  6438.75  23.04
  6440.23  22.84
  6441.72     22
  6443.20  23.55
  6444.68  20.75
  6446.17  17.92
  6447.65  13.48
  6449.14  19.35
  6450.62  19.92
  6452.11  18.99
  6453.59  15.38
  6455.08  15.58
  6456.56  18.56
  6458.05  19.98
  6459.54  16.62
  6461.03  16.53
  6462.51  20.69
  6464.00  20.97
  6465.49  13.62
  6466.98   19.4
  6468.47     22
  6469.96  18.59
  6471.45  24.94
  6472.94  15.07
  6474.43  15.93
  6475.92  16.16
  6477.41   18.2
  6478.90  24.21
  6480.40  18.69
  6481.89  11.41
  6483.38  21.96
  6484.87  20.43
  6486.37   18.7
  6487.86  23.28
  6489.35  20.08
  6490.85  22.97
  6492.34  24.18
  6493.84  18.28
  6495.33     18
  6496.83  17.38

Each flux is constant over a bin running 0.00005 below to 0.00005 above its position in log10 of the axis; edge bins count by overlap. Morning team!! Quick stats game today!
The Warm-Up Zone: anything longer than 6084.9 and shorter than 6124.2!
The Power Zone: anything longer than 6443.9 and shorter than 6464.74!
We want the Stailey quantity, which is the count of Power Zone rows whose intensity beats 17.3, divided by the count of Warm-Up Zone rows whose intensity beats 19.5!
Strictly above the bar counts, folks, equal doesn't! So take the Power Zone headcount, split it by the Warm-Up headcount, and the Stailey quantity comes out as 9.0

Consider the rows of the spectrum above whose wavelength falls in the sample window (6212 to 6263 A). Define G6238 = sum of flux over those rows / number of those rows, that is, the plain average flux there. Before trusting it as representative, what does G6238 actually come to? 19.2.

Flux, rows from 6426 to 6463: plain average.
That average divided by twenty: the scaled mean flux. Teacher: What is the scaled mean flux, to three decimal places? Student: 0.955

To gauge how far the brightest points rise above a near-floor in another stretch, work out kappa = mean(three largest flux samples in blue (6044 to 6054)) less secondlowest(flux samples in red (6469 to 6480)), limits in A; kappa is 2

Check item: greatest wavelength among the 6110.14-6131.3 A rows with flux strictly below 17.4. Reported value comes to 6130.58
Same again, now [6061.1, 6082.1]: 6081.37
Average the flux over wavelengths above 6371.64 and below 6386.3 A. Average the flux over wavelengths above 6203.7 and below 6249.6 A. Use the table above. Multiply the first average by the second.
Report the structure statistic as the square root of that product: 19.8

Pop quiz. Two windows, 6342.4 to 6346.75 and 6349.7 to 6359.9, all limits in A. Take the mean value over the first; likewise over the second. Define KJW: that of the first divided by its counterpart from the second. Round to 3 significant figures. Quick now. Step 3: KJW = 0.913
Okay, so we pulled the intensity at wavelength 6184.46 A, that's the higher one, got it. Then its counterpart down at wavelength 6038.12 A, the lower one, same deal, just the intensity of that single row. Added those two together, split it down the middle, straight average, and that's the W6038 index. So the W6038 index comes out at 13.2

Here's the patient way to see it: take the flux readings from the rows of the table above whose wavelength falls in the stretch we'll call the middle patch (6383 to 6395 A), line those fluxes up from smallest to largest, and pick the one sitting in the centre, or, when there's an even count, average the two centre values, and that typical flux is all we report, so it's 18.9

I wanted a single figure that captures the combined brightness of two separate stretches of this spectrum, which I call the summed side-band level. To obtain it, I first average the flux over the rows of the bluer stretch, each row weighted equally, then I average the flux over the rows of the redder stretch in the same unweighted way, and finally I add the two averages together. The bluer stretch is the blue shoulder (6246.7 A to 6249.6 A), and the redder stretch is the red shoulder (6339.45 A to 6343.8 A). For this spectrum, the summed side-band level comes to 37.8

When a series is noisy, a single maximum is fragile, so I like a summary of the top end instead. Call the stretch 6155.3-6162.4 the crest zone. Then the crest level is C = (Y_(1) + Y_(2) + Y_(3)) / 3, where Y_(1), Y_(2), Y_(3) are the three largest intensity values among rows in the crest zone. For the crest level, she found 19.0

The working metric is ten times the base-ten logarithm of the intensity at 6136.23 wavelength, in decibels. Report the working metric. 13.0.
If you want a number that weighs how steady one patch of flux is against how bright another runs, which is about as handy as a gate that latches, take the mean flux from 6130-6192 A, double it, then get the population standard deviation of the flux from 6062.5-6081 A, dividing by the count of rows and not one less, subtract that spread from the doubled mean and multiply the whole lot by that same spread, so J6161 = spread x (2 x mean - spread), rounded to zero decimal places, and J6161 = 161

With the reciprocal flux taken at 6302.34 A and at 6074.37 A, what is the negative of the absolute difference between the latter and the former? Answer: -0.011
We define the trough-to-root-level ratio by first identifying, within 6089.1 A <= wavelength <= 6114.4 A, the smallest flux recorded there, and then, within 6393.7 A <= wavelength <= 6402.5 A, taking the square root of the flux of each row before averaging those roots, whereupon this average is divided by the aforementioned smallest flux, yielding 0.37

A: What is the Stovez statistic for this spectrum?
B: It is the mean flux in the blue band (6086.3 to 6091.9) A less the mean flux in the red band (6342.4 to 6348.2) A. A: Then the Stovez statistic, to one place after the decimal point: -5.2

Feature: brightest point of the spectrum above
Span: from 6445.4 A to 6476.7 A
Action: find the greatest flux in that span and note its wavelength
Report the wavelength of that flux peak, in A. 6471.45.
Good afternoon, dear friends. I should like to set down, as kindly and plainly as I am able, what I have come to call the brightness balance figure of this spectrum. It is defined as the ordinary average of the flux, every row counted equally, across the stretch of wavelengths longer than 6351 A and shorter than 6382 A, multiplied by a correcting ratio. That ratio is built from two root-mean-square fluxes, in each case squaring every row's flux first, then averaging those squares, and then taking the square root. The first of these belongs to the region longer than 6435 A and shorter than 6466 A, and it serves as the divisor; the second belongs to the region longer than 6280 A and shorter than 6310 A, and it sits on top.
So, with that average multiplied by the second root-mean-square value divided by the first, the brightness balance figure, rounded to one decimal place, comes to 19.9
